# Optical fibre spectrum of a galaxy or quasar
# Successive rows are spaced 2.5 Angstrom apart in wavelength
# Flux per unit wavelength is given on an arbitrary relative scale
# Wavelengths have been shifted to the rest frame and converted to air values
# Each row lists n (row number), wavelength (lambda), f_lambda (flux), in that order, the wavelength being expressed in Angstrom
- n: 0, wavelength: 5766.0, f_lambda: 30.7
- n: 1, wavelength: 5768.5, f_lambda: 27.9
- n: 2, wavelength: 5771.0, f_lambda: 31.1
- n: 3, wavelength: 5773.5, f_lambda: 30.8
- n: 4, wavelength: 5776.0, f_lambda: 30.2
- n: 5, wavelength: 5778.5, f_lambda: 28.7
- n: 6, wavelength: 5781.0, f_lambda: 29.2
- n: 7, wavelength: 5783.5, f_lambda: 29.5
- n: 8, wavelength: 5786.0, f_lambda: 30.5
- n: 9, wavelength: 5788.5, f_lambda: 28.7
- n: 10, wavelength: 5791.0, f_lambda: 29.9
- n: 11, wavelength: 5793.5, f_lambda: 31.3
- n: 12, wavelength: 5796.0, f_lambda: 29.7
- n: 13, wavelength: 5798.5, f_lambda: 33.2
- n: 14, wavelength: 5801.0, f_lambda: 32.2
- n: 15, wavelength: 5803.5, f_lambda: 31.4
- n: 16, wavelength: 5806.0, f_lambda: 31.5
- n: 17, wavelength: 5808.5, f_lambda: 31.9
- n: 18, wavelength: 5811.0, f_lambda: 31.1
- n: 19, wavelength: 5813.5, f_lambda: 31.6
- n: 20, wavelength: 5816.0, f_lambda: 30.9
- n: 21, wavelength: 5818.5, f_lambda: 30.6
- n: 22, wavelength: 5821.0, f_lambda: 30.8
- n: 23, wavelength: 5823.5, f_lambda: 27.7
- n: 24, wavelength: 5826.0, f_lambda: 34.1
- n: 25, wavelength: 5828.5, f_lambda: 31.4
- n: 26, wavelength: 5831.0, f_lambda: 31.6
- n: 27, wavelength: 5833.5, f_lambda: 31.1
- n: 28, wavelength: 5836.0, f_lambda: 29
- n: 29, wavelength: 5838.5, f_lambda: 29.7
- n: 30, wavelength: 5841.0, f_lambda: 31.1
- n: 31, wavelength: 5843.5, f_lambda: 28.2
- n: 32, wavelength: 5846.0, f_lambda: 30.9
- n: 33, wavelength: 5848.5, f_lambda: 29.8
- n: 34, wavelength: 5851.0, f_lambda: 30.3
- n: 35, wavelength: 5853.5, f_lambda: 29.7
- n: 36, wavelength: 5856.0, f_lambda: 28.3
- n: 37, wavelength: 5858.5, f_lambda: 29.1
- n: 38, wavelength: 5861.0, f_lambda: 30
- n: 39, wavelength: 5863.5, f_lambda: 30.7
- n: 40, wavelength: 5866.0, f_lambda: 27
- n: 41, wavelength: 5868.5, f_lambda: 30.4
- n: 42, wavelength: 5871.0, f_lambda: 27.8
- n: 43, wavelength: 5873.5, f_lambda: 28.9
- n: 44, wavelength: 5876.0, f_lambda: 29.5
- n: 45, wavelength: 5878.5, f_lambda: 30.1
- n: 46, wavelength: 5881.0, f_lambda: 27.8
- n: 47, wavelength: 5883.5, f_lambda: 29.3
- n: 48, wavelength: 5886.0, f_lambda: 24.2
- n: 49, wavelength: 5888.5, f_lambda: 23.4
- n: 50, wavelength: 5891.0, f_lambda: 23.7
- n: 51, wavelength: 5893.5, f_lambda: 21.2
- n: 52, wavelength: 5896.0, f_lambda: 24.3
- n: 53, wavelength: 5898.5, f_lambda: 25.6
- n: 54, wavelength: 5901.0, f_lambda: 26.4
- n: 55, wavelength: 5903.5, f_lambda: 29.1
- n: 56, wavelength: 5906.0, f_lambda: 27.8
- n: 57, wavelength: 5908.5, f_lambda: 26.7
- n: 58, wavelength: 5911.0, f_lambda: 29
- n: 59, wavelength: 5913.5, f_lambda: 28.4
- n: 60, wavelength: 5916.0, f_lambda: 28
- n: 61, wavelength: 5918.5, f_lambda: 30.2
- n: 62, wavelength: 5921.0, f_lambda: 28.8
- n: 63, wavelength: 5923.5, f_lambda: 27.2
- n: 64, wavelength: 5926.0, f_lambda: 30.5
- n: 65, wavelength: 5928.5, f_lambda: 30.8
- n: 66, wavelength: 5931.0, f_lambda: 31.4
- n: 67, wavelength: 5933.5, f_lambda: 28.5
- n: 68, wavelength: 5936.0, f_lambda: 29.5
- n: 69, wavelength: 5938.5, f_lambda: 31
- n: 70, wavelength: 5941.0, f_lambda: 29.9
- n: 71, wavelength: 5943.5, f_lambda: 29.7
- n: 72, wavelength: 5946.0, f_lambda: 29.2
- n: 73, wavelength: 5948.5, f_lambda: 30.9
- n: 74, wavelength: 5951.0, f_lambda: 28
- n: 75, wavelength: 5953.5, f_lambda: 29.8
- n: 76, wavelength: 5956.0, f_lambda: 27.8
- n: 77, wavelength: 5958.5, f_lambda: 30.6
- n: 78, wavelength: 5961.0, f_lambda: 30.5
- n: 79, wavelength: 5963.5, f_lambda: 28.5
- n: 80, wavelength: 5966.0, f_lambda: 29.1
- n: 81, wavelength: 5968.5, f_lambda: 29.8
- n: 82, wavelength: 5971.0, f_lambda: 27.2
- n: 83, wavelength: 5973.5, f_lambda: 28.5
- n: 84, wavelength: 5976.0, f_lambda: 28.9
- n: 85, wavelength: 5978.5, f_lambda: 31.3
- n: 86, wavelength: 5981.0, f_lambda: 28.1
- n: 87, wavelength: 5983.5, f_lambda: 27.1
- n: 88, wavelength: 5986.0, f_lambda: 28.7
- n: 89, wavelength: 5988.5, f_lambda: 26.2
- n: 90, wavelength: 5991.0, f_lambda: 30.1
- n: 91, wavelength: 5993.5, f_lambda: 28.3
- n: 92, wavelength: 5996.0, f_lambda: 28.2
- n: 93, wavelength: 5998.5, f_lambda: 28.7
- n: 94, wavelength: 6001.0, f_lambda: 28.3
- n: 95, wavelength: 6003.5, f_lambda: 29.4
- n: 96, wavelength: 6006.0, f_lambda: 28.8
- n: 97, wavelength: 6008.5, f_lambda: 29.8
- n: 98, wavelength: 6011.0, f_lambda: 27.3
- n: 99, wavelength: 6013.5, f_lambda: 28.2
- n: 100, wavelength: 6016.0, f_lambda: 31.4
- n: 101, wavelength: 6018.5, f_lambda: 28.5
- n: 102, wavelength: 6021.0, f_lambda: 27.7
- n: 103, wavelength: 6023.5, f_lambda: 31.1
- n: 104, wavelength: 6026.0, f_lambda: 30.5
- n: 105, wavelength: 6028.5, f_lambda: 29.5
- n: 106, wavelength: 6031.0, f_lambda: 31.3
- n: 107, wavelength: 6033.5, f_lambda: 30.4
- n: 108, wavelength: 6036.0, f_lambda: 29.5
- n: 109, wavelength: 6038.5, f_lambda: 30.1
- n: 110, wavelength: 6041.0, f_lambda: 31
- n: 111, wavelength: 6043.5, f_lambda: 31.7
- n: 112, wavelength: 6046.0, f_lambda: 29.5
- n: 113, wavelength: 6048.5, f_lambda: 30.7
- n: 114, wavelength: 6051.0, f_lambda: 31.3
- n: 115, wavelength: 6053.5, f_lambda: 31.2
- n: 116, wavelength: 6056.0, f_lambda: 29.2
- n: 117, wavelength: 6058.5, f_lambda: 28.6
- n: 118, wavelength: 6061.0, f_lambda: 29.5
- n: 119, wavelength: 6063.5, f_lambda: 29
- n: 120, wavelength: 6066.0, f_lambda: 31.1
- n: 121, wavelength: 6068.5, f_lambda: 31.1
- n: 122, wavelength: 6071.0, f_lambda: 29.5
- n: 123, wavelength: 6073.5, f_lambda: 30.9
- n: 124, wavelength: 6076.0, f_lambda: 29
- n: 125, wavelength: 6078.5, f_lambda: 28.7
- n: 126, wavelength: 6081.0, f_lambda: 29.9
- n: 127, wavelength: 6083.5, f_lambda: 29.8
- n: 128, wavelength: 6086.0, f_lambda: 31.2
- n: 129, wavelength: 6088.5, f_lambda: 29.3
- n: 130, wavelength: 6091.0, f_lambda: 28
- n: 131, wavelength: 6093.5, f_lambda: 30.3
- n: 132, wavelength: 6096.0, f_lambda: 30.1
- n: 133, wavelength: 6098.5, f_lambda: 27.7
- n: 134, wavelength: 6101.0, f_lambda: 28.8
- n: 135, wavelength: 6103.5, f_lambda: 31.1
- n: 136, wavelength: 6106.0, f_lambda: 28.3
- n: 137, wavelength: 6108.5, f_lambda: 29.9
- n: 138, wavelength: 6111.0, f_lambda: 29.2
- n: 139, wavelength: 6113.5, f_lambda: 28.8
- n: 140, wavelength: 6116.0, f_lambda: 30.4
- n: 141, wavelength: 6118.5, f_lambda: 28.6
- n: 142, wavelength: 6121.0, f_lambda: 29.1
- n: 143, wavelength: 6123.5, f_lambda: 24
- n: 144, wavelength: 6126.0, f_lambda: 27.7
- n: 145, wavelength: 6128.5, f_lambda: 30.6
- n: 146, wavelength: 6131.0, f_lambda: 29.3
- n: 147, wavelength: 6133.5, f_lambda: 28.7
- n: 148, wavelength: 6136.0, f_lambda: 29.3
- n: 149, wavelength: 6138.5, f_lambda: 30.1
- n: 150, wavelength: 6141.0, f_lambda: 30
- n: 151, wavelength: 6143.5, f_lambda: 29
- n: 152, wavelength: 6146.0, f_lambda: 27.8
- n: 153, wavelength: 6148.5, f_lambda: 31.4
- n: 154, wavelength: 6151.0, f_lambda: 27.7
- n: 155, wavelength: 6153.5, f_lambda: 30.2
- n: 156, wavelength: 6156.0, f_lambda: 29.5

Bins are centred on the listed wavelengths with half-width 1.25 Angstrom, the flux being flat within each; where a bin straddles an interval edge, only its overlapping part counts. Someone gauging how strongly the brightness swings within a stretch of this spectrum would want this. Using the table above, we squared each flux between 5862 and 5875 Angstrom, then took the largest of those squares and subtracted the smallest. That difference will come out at 213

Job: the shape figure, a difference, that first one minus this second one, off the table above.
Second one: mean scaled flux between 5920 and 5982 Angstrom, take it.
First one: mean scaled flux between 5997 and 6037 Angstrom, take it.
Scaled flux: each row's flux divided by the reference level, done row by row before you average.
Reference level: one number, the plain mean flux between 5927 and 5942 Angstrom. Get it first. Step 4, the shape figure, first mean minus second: 0.00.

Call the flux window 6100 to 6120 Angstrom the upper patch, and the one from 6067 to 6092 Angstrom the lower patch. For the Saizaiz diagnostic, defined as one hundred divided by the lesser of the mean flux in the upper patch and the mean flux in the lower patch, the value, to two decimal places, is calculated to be 3.40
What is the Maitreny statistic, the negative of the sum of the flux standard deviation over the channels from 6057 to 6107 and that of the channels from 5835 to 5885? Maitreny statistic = -2.2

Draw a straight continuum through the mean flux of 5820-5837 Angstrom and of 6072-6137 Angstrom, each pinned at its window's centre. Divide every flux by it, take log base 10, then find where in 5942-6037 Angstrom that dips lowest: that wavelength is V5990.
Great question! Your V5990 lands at 5988.5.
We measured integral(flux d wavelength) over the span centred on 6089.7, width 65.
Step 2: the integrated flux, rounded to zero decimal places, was 1920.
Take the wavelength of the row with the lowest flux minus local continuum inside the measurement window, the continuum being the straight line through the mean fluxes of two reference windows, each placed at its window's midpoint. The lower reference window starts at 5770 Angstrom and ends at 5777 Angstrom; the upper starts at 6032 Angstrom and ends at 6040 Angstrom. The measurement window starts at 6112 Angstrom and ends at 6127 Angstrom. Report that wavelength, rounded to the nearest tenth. 6123.5 Angstrom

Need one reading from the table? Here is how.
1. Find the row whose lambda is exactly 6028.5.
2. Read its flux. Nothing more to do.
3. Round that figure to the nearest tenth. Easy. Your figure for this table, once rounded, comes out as 29.5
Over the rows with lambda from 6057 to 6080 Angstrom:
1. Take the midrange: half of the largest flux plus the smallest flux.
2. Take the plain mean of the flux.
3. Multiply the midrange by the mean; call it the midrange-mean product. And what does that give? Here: 887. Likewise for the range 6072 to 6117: 869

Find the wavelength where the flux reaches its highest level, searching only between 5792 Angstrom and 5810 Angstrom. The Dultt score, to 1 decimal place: 5798.5 Angstrom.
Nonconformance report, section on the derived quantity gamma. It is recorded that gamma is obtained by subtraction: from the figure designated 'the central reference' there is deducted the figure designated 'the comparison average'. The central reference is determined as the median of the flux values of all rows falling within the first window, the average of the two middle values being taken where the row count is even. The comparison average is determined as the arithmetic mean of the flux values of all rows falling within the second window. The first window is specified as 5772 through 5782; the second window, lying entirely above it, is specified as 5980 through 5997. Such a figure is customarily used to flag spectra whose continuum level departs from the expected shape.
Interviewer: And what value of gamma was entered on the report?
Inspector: 1.60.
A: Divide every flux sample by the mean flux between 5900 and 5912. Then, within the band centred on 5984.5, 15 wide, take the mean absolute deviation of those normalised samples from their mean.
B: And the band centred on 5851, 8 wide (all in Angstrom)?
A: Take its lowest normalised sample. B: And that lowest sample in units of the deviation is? 20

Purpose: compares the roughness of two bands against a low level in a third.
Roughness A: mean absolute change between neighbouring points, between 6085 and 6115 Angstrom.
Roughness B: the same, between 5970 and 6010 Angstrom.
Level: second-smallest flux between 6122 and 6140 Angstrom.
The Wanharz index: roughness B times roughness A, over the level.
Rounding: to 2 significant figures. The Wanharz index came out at 0.081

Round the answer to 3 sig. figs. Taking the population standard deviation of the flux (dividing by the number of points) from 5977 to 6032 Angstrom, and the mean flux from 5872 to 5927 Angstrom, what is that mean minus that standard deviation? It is 25.8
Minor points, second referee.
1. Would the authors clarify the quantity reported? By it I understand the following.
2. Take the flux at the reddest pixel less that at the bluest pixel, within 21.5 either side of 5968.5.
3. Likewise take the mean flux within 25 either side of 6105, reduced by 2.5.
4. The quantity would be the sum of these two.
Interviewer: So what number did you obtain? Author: 21.9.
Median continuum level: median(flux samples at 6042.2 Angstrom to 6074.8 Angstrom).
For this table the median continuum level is 30.7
